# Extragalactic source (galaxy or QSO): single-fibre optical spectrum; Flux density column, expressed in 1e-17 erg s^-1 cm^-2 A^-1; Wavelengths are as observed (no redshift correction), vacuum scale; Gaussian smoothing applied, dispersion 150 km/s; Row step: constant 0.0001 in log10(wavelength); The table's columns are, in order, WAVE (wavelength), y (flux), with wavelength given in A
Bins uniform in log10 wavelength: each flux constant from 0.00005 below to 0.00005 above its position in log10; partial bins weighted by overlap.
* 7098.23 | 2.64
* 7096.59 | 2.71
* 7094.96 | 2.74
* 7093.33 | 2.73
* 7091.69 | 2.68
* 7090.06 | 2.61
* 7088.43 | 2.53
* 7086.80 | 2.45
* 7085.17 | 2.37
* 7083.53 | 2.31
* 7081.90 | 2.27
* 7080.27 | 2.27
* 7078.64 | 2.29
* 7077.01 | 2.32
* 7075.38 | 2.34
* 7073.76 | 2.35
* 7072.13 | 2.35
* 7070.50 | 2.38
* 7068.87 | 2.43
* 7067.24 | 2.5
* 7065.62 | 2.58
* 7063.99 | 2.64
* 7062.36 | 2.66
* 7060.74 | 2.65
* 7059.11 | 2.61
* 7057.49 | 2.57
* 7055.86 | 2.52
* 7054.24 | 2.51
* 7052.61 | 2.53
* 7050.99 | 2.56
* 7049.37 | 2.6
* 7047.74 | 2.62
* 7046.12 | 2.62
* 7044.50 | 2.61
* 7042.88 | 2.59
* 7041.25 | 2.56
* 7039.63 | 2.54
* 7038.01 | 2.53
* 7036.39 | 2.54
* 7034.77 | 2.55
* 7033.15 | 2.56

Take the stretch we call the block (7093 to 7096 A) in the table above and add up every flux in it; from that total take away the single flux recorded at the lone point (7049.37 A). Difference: 2.87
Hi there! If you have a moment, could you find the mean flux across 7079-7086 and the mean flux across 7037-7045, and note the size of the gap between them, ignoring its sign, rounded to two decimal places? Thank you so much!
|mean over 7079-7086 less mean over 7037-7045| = 0.26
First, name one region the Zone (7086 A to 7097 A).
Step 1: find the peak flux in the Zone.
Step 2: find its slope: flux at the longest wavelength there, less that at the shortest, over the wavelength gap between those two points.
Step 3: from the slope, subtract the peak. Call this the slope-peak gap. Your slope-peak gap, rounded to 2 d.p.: -2.71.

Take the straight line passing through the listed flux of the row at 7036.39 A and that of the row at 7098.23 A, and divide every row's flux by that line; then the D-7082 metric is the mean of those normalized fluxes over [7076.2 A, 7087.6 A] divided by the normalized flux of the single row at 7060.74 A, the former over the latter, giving 0.866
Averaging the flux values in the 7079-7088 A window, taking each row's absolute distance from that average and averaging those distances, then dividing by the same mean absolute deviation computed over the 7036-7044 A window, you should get 3.3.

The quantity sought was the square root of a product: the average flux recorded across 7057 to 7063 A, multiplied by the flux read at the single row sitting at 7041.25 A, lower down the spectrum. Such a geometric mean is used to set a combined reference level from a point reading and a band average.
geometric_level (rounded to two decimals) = 2.59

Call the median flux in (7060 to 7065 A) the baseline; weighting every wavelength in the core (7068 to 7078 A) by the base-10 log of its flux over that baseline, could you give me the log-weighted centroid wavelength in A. 7073.3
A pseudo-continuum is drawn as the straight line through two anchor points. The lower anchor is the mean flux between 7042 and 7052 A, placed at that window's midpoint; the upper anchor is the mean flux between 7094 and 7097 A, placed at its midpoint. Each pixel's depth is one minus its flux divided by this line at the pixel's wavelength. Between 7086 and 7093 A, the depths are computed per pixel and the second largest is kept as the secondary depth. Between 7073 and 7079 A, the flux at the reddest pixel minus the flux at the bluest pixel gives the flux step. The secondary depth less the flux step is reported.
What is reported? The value 0.13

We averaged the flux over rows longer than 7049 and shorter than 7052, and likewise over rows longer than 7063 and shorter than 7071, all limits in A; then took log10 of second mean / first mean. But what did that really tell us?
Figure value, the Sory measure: -0.01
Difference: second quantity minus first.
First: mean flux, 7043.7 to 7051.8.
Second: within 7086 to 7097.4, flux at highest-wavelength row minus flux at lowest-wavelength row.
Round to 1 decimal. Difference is -2.3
